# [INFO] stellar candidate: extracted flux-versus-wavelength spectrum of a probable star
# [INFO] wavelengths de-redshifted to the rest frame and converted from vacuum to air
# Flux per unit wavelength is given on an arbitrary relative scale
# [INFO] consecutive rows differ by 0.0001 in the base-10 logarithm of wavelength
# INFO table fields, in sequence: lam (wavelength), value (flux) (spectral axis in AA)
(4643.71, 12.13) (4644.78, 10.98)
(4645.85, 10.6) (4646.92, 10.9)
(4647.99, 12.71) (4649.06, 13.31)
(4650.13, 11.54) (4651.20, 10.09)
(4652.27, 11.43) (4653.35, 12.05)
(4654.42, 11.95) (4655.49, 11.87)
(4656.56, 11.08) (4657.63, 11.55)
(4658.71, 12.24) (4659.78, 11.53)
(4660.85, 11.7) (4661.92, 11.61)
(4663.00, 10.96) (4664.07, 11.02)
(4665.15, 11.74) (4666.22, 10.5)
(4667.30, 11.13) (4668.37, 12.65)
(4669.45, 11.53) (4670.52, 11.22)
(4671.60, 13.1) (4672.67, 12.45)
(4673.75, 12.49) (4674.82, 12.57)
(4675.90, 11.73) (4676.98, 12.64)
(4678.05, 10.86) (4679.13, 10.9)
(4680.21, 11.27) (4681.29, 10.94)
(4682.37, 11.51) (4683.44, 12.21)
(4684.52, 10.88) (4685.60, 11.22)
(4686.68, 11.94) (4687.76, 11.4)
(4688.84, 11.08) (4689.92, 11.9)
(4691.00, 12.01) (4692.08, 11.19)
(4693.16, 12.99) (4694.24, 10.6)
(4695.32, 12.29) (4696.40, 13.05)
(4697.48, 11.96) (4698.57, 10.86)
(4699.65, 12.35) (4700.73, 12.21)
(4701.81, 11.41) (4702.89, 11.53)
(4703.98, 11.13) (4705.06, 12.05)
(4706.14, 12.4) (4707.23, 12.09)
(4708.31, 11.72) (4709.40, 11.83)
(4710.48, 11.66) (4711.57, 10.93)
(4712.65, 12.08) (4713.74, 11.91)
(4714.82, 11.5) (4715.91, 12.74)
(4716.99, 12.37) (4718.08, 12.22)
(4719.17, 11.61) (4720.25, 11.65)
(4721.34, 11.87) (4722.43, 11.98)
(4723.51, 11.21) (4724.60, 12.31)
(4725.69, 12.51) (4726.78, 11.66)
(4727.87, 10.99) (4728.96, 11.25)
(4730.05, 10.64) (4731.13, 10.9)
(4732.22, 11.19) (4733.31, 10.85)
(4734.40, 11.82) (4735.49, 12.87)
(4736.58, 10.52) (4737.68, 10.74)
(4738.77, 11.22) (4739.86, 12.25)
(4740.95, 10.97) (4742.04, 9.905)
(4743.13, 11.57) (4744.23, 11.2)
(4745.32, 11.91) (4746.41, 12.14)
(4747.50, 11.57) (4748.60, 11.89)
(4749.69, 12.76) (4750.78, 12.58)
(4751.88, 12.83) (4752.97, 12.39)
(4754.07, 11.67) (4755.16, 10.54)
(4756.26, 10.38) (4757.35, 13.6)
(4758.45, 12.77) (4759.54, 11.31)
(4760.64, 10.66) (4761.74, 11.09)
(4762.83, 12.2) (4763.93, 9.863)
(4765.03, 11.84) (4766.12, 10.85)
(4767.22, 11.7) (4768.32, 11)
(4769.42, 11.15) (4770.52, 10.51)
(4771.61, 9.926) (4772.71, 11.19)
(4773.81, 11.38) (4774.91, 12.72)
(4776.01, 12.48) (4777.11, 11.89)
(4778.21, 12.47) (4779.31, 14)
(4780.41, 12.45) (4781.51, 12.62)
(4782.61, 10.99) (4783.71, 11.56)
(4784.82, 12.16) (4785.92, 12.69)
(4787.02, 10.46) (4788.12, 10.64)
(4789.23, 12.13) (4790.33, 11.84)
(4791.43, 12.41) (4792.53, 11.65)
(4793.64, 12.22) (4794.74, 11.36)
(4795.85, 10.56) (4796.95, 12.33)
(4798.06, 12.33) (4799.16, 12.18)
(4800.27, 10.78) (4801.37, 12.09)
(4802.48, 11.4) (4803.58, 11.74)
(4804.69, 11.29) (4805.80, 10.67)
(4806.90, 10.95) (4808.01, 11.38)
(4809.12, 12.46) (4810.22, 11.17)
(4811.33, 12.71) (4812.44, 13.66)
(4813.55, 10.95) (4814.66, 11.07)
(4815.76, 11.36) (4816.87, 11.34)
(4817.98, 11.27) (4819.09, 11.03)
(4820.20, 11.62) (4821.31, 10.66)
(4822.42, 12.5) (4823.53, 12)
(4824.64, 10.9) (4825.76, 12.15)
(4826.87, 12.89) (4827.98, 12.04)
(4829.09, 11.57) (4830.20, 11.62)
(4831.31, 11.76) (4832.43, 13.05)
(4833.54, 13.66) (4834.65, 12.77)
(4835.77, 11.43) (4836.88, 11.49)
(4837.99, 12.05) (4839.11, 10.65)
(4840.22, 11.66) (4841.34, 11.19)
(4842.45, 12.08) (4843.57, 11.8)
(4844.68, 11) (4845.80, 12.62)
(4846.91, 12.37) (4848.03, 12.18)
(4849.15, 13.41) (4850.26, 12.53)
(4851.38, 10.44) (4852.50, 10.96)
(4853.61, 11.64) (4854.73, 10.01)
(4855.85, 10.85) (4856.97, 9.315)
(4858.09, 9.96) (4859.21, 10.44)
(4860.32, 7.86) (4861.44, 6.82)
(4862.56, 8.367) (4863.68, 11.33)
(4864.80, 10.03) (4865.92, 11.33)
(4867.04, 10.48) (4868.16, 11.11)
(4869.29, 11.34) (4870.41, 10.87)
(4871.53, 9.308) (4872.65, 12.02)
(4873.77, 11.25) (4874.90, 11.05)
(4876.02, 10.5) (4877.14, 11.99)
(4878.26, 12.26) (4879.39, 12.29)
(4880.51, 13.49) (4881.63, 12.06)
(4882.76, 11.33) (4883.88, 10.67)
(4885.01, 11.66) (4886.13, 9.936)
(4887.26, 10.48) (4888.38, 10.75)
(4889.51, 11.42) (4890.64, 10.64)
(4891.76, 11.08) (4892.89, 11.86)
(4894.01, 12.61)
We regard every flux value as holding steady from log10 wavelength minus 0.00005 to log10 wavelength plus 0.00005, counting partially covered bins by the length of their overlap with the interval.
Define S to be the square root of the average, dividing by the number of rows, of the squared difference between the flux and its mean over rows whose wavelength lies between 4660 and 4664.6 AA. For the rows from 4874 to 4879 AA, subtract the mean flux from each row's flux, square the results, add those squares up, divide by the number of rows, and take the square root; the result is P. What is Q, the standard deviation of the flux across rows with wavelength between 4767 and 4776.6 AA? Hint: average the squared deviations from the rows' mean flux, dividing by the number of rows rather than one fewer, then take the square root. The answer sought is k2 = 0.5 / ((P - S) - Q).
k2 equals -1.10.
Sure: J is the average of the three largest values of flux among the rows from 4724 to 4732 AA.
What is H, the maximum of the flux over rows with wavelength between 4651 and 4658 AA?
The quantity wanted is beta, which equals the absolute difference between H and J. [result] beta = 0.1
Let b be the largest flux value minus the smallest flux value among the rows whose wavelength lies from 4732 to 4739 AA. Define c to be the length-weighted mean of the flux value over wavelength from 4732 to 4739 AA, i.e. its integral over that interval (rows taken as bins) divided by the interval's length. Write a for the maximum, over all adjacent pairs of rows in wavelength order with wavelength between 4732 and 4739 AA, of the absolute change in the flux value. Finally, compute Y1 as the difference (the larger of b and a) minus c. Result -9.0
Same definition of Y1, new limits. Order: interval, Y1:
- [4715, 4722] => -10.9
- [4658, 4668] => -9.7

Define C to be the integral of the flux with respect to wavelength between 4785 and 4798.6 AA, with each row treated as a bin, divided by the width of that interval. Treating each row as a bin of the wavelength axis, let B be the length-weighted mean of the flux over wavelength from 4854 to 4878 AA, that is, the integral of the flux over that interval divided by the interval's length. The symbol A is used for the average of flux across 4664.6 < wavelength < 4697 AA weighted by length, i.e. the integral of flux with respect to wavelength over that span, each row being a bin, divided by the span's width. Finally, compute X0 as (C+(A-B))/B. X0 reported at 1.27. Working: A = 11.7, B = 10.3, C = 11.7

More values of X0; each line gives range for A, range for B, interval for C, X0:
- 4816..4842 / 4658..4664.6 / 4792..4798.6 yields 1.04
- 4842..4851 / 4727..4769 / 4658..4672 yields 1.07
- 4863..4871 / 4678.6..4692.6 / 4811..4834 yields 0.99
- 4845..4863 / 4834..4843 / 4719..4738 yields 0.89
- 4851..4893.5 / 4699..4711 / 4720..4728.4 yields 0.90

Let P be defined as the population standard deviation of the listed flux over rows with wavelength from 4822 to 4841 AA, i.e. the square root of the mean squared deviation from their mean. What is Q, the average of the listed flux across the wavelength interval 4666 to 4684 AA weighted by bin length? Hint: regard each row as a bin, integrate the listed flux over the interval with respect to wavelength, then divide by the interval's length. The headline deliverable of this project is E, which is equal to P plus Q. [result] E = 12.5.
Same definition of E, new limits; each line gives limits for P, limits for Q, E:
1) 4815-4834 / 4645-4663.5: 12.4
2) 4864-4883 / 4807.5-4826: 12.6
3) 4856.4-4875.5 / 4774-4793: 13.4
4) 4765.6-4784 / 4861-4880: 11.7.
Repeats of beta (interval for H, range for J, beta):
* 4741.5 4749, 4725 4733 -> 0.3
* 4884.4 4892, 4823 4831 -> 0.7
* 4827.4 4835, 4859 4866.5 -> 2.6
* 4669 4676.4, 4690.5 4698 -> 0.3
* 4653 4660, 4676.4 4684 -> 0.1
